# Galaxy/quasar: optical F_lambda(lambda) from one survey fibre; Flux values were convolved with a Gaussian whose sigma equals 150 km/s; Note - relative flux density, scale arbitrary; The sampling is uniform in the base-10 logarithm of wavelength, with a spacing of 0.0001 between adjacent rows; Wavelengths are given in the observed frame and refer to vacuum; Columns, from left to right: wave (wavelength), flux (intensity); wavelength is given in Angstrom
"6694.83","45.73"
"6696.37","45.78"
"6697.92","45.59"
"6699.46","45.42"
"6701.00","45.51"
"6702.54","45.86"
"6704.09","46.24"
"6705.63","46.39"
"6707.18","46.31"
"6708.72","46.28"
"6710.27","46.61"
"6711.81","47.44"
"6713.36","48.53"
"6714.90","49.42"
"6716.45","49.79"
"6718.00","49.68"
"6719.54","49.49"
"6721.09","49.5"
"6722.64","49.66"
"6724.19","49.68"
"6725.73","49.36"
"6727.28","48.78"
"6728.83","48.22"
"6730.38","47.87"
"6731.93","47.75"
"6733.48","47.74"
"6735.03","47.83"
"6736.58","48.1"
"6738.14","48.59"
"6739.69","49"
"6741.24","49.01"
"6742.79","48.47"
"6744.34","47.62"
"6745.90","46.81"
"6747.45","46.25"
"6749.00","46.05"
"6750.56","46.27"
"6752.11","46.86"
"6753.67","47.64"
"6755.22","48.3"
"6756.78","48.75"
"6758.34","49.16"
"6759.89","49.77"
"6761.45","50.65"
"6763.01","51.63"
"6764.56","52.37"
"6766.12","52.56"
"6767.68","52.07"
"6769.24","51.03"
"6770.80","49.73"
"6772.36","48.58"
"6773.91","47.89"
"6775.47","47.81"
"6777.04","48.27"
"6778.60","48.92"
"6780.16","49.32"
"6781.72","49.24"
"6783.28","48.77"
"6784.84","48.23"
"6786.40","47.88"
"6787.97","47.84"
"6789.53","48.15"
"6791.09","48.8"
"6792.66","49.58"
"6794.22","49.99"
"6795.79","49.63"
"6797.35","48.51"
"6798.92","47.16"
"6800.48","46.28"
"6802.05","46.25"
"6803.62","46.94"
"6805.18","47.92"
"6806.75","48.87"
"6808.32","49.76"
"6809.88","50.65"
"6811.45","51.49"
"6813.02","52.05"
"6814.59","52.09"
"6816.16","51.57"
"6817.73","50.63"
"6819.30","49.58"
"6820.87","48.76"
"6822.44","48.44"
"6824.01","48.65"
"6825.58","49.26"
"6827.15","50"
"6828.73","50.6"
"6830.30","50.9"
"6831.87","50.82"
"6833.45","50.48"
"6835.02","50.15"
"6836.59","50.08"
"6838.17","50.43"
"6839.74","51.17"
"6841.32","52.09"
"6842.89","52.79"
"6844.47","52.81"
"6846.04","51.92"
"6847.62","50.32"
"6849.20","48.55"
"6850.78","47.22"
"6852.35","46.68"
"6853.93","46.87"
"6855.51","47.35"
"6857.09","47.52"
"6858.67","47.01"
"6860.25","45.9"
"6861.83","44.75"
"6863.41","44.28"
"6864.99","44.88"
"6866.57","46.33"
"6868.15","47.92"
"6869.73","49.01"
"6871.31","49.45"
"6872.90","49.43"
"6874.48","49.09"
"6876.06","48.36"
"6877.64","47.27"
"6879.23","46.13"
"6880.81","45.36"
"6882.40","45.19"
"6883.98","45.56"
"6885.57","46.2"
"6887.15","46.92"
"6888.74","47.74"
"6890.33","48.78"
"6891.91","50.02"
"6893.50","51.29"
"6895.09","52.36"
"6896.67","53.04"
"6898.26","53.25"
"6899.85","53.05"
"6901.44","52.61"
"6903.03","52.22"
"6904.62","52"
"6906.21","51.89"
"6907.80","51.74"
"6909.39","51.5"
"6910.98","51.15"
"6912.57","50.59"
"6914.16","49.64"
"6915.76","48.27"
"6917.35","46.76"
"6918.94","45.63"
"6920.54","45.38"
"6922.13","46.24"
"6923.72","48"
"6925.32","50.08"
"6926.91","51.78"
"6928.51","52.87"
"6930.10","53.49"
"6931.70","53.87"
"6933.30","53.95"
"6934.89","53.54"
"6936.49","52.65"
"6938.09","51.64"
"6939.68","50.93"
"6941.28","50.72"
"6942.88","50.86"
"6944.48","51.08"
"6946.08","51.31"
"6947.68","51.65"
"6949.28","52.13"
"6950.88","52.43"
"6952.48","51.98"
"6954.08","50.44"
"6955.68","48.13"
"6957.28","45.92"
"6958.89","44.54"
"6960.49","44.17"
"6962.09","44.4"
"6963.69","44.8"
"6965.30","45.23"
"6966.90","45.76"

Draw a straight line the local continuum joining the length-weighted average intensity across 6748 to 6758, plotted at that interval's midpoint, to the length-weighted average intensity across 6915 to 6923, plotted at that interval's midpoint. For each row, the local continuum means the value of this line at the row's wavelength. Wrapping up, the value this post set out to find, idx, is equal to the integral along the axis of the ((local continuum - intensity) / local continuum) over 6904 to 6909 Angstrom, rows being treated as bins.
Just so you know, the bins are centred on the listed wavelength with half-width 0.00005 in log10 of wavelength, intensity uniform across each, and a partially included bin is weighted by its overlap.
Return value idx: -0.57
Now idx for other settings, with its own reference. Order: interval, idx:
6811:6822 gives -0.88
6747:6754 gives 0.12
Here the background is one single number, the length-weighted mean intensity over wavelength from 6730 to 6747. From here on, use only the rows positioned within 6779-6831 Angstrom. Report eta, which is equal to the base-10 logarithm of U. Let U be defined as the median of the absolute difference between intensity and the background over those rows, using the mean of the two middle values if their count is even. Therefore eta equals 0.11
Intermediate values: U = 1.3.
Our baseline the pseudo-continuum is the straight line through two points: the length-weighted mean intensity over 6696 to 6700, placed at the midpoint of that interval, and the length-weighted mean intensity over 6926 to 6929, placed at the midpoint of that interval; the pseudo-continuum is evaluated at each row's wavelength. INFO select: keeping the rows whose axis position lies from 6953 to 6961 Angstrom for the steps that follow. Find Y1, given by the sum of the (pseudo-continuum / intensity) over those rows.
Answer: 5.70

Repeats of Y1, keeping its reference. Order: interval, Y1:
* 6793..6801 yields 5.01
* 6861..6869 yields 5.52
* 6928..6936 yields 4.88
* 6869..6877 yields 5.16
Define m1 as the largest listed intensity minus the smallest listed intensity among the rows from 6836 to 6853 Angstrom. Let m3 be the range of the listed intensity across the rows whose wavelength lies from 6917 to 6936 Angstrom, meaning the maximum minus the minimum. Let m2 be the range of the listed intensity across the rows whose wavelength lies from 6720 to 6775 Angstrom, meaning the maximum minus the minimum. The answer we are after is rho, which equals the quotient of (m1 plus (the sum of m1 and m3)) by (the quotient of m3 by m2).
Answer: 16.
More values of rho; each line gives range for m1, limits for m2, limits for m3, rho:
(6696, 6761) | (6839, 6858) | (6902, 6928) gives 14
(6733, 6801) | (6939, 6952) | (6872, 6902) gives 4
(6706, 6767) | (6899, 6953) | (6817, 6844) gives 34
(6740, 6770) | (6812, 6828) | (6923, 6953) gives 12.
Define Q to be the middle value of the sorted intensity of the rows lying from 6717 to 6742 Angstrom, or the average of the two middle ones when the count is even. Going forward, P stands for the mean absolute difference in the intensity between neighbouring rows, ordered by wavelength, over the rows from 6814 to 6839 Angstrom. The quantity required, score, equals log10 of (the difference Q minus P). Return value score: 1.685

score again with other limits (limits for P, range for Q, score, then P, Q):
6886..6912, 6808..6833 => 1.699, 0.56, 51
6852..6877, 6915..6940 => 1.704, 0.69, 51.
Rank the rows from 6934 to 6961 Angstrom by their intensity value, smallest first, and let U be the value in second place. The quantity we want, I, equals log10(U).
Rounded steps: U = 44.54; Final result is 1.65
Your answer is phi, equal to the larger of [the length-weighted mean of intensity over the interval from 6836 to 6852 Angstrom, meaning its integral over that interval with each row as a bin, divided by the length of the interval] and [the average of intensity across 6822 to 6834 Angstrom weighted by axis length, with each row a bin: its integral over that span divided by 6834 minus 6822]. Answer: 50.6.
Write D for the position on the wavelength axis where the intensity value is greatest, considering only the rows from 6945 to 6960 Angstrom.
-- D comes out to 6950.88 Angstrom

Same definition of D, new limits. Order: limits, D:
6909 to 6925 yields 6909.39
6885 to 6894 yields 6893.50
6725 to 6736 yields 6725.73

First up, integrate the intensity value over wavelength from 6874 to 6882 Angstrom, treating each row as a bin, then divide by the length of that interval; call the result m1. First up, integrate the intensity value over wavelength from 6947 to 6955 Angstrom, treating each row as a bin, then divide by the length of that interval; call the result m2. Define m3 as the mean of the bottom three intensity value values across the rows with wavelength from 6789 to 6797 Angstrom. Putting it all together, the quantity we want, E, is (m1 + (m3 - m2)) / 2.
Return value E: 22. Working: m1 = 47.1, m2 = 51.7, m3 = 49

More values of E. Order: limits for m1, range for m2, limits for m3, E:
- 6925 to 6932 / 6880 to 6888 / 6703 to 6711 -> 26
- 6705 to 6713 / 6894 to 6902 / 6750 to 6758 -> 20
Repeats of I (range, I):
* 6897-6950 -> 1.66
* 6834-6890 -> 1.65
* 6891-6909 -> 1.71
